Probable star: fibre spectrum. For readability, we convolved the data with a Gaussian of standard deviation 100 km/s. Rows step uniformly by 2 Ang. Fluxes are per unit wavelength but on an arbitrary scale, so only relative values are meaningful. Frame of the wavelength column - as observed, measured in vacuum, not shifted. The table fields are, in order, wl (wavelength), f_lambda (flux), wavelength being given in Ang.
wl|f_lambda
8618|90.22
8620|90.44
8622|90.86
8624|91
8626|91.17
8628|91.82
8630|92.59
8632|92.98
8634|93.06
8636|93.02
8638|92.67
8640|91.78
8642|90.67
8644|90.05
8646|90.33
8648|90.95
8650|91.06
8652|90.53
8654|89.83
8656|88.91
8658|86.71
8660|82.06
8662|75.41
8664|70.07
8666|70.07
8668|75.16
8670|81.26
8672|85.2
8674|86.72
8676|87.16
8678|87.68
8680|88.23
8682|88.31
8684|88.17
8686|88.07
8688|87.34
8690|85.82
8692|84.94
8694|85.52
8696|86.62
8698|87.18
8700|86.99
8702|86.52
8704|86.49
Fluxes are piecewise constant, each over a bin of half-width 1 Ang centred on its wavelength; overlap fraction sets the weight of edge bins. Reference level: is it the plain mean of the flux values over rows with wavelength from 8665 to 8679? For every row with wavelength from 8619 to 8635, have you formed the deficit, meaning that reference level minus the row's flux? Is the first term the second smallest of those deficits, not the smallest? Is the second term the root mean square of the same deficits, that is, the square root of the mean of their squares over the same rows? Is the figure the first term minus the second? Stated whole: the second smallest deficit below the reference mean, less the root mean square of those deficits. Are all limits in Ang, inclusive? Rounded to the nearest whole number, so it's -21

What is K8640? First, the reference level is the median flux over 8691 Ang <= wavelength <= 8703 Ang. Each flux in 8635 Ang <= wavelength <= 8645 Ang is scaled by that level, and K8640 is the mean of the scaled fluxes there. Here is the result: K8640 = 1.06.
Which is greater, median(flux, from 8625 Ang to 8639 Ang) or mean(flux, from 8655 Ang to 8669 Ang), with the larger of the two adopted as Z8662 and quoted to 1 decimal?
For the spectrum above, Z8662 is 92.7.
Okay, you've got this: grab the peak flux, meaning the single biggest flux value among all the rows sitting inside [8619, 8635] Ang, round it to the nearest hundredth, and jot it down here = 93.06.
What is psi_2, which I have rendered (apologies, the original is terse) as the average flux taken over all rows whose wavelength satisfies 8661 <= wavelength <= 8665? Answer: 72.7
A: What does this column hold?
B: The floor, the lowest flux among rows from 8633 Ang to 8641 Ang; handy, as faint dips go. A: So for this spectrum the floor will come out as 91.78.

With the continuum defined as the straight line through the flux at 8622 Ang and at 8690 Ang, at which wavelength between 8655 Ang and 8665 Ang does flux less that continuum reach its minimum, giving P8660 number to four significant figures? 8664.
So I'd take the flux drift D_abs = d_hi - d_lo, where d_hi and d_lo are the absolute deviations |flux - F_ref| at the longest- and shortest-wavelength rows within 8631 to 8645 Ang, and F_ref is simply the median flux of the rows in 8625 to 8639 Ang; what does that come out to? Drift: 2.3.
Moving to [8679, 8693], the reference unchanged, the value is 3.3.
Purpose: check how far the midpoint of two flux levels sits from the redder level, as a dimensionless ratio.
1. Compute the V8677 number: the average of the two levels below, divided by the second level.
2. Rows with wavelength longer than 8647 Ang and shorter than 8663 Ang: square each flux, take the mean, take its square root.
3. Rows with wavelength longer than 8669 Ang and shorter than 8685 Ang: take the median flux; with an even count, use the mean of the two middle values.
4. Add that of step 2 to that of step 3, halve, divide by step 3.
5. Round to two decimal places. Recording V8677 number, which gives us 1.00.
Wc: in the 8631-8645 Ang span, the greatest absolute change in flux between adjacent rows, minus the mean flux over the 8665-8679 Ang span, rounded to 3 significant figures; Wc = -80.8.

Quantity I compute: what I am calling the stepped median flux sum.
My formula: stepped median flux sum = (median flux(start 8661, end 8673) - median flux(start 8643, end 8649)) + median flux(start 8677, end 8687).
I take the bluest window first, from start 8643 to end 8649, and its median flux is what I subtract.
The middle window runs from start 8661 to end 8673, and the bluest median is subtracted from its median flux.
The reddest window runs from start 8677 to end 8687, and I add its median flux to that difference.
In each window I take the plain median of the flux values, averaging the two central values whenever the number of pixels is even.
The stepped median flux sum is 73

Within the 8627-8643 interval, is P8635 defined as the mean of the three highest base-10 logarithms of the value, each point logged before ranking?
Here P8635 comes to 1.97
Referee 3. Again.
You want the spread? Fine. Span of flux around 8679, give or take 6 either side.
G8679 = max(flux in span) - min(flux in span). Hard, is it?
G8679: 1.6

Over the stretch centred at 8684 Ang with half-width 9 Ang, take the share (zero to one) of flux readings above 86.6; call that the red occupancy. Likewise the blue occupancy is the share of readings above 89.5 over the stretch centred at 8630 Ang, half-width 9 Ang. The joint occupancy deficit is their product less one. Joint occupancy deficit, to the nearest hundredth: -0.22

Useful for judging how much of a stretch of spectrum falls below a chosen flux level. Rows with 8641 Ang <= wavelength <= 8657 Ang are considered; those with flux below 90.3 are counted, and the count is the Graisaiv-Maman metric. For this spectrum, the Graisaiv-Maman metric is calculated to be 3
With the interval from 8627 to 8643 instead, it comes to 0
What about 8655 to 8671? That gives 8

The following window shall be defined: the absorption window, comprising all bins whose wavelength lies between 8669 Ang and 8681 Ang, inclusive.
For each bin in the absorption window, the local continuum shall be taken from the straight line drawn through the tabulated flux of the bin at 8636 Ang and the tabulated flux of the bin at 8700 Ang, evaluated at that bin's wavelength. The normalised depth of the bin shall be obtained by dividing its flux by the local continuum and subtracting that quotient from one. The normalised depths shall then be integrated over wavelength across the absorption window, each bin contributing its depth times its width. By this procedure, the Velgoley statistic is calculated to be 0.4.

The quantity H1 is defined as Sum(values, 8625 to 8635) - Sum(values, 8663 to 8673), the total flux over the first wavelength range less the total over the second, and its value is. 80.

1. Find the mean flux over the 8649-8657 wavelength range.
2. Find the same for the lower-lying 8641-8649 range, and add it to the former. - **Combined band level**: 181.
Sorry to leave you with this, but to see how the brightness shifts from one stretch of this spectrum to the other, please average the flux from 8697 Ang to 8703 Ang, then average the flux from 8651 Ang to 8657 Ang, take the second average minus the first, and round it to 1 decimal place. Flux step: 2.9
